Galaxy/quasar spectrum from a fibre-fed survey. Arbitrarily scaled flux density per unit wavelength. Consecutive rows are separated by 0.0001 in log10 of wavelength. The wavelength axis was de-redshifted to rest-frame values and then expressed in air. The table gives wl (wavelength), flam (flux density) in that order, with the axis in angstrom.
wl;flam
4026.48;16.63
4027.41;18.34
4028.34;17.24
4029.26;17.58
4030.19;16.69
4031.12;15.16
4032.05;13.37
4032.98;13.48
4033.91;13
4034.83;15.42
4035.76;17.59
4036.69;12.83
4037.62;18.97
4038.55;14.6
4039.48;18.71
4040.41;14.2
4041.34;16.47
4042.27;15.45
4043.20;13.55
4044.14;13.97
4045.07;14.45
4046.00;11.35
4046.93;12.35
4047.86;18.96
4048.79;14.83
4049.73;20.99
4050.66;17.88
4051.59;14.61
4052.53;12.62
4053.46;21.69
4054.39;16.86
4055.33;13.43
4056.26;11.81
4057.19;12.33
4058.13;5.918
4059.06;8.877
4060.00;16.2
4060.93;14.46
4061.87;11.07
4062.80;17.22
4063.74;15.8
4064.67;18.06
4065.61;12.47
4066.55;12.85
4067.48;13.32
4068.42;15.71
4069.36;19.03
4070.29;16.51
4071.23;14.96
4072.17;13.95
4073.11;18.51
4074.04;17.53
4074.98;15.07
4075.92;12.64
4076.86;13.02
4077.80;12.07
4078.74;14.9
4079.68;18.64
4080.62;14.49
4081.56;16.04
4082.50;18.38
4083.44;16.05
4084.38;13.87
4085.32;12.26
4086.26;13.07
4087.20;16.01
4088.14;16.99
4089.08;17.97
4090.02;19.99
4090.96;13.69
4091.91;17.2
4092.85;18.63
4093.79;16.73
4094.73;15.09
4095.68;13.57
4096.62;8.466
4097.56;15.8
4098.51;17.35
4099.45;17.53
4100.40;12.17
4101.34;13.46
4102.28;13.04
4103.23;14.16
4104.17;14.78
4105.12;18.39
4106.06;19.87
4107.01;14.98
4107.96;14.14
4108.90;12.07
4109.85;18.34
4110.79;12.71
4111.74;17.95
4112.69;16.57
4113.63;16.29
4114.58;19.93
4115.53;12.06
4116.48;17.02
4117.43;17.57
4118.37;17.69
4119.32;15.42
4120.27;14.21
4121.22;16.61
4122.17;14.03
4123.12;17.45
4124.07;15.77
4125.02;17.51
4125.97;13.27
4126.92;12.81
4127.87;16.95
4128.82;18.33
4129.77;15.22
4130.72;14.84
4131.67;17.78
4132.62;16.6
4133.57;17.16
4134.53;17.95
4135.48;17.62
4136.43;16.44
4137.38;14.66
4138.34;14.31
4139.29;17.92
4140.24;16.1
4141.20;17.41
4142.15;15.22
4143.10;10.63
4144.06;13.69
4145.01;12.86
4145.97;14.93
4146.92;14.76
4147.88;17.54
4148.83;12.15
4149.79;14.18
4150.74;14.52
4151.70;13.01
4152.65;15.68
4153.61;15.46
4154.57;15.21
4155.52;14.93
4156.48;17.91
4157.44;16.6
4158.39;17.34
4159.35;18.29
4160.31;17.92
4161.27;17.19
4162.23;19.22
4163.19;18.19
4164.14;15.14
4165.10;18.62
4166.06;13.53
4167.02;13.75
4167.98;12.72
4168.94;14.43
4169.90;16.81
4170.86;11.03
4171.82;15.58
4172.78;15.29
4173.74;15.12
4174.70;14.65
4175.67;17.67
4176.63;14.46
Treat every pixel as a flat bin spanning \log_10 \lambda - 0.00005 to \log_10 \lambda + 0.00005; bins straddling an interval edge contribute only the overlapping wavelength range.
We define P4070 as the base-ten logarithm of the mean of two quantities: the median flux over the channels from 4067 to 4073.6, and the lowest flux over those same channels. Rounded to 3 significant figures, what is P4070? 1.16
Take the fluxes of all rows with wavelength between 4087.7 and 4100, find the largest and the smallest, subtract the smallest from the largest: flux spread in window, 11.5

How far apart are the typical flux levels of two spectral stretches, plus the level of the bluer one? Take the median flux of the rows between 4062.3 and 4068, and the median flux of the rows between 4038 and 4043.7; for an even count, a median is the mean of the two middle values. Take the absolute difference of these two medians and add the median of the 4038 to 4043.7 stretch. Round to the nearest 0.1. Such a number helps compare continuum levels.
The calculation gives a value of 15.5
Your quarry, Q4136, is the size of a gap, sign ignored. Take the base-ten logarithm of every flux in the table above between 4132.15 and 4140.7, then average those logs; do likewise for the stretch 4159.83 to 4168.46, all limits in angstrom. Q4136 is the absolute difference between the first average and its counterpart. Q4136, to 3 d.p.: 0.011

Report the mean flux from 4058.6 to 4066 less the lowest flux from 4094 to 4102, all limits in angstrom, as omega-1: 5.8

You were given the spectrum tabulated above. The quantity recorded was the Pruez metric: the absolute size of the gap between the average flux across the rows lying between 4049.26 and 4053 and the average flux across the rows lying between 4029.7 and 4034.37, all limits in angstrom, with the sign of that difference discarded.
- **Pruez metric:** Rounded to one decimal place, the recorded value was 2.2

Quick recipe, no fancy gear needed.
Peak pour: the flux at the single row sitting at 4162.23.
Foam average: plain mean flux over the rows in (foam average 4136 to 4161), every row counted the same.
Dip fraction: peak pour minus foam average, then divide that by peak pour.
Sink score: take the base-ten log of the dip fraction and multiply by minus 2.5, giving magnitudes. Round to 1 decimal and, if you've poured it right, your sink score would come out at 1.7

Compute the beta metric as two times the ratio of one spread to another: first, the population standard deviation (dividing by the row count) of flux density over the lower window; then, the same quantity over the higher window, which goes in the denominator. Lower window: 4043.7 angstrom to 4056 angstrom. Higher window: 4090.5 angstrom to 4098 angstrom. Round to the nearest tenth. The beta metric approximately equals 2.2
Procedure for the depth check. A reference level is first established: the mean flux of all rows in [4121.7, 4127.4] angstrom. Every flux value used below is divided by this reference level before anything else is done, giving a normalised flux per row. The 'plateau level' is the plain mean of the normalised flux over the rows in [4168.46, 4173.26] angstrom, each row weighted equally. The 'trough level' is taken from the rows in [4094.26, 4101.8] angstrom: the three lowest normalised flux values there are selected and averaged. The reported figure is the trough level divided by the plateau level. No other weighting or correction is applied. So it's 0.78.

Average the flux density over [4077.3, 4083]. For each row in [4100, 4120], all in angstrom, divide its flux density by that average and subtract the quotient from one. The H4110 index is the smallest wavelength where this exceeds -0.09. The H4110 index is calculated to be 4100.40 angstrom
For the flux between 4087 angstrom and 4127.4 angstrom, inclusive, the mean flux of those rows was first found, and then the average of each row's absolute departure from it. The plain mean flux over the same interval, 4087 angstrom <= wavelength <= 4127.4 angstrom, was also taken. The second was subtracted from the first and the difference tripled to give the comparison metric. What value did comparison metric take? -40.9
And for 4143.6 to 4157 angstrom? -40.8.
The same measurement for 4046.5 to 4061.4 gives -34.4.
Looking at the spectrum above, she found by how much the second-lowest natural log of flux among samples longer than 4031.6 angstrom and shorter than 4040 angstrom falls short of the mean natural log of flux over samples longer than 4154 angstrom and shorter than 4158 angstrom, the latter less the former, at 0.22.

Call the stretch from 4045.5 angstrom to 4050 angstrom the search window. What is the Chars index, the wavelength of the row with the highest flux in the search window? 4049.73 angstrom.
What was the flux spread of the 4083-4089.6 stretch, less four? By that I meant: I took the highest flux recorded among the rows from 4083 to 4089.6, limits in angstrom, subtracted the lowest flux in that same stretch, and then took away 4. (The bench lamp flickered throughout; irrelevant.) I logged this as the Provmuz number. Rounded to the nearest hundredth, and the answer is 1.71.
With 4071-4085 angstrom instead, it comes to 2.57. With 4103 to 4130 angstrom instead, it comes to 3.87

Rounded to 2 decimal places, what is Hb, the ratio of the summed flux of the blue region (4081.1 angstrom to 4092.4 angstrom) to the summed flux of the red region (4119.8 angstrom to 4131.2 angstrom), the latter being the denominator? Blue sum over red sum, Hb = 1.02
